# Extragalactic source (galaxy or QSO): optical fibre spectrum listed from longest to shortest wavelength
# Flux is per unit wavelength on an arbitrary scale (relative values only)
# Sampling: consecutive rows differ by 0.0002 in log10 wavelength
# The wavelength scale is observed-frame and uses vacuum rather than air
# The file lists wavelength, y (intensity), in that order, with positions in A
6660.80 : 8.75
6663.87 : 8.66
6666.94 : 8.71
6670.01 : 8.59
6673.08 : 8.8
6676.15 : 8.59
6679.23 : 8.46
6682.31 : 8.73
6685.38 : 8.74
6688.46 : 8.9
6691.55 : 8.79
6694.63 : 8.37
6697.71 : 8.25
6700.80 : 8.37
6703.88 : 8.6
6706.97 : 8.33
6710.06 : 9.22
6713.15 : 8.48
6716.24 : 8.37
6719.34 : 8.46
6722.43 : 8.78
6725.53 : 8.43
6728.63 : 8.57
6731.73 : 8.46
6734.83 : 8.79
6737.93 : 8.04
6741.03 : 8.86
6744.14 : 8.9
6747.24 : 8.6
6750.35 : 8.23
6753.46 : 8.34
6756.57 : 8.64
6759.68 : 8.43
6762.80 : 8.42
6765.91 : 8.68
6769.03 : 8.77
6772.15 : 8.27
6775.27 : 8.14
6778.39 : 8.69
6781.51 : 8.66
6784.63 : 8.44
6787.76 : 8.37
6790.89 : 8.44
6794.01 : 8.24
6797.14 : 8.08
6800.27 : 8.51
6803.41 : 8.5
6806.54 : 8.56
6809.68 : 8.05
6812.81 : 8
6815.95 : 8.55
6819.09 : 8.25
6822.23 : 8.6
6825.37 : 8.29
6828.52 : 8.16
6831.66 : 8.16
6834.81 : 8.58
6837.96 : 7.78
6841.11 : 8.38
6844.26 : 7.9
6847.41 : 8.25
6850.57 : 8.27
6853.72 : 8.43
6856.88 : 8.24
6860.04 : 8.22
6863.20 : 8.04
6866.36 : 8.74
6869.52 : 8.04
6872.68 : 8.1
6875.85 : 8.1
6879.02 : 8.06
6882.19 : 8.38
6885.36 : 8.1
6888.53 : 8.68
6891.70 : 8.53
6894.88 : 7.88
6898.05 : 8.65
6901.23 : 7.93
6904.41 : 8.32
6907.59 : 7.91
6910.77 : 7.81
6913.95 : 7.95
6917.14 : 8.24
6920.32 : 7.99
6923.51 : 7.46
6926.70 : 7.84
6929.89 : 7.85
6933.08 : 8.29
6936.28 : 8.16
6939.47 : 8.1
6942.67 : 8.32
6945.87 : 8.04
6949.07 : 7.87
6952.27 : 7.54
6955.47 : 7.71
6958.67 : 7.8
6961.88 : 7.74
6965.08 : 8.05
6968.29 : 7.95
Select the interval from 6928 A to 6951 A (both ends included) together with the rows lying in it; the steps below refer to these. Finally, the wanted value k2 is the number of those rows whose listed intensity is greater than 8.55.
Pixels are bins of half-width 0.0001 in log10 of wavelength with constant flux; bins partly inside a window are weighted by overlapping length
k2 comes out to 0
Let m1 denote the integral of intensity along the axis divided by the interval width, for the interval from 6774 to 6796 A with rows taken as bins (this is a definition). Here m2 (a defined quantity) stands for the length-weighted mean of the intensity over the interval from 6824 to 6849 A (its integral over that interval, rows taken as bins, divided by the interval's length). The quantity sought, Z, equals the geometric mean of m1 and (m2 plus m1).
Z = 11.8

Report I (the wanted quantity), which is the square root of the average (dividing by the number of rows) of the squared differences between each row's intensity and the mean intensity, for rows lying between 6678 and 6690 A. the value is 0.16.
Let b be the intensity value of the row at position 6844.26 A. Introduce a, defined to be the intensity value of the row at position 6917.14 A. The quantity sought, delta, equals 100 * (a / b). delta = 104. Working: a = 8.24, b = 7.9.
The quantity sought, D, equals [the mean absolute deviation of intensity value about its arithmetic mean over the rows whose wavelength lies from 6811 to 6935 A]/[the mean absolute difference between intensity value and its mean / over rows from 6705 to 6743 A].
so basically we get 1.00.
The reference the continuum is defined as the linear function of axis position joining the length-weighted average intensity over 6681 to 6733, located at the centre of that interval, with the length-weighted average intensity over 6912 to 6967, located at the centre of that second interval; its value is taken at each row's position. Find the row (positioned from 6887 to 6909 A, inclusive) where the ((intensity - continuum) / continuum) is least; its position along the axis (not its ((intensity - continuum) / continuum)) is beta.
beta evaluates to 6894.88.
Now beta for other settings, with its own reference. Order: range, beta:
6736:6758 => 6737.93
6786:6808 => 6797.14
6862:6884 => 6863.20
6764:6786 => 6775.27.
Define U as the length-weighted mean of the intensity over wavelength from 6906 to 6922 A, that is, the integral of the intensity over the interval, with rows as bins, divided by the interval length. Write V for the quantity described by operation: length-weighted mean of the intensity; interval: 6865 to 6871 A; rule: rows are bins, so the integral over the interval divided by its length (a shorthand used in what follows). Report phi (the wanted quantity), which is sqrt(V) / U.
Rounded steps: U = 7.98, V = 8.39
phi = 0.363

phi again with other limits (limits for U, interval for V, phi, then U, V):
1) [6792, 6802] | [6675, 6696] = 0.355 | 8.29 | 8.65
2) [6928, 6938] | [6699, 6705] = 0.360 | 8.09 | 8.47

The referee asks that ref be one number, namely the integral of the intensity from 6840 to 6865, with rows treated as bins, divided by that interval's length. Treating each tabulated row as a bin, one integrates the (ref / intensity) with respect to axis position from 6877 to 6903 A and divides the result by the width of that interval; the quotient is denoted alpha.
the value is 0.99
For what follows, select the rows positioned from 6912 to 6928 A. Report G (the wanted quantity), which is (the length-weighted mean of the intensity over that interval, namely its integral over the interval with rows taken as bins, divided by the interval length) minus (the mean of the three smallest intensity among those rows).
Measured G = 0.145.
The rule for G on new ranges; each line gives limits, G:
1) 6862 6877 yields 0.153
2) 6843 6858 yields 0.094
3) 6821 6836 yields 0.143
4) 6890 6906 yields 0.222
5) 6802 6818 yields 0.146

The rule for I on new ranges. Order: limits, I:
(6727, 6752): 0.28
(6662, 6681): 0.11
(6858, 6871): 0.29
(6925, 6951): 0.18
